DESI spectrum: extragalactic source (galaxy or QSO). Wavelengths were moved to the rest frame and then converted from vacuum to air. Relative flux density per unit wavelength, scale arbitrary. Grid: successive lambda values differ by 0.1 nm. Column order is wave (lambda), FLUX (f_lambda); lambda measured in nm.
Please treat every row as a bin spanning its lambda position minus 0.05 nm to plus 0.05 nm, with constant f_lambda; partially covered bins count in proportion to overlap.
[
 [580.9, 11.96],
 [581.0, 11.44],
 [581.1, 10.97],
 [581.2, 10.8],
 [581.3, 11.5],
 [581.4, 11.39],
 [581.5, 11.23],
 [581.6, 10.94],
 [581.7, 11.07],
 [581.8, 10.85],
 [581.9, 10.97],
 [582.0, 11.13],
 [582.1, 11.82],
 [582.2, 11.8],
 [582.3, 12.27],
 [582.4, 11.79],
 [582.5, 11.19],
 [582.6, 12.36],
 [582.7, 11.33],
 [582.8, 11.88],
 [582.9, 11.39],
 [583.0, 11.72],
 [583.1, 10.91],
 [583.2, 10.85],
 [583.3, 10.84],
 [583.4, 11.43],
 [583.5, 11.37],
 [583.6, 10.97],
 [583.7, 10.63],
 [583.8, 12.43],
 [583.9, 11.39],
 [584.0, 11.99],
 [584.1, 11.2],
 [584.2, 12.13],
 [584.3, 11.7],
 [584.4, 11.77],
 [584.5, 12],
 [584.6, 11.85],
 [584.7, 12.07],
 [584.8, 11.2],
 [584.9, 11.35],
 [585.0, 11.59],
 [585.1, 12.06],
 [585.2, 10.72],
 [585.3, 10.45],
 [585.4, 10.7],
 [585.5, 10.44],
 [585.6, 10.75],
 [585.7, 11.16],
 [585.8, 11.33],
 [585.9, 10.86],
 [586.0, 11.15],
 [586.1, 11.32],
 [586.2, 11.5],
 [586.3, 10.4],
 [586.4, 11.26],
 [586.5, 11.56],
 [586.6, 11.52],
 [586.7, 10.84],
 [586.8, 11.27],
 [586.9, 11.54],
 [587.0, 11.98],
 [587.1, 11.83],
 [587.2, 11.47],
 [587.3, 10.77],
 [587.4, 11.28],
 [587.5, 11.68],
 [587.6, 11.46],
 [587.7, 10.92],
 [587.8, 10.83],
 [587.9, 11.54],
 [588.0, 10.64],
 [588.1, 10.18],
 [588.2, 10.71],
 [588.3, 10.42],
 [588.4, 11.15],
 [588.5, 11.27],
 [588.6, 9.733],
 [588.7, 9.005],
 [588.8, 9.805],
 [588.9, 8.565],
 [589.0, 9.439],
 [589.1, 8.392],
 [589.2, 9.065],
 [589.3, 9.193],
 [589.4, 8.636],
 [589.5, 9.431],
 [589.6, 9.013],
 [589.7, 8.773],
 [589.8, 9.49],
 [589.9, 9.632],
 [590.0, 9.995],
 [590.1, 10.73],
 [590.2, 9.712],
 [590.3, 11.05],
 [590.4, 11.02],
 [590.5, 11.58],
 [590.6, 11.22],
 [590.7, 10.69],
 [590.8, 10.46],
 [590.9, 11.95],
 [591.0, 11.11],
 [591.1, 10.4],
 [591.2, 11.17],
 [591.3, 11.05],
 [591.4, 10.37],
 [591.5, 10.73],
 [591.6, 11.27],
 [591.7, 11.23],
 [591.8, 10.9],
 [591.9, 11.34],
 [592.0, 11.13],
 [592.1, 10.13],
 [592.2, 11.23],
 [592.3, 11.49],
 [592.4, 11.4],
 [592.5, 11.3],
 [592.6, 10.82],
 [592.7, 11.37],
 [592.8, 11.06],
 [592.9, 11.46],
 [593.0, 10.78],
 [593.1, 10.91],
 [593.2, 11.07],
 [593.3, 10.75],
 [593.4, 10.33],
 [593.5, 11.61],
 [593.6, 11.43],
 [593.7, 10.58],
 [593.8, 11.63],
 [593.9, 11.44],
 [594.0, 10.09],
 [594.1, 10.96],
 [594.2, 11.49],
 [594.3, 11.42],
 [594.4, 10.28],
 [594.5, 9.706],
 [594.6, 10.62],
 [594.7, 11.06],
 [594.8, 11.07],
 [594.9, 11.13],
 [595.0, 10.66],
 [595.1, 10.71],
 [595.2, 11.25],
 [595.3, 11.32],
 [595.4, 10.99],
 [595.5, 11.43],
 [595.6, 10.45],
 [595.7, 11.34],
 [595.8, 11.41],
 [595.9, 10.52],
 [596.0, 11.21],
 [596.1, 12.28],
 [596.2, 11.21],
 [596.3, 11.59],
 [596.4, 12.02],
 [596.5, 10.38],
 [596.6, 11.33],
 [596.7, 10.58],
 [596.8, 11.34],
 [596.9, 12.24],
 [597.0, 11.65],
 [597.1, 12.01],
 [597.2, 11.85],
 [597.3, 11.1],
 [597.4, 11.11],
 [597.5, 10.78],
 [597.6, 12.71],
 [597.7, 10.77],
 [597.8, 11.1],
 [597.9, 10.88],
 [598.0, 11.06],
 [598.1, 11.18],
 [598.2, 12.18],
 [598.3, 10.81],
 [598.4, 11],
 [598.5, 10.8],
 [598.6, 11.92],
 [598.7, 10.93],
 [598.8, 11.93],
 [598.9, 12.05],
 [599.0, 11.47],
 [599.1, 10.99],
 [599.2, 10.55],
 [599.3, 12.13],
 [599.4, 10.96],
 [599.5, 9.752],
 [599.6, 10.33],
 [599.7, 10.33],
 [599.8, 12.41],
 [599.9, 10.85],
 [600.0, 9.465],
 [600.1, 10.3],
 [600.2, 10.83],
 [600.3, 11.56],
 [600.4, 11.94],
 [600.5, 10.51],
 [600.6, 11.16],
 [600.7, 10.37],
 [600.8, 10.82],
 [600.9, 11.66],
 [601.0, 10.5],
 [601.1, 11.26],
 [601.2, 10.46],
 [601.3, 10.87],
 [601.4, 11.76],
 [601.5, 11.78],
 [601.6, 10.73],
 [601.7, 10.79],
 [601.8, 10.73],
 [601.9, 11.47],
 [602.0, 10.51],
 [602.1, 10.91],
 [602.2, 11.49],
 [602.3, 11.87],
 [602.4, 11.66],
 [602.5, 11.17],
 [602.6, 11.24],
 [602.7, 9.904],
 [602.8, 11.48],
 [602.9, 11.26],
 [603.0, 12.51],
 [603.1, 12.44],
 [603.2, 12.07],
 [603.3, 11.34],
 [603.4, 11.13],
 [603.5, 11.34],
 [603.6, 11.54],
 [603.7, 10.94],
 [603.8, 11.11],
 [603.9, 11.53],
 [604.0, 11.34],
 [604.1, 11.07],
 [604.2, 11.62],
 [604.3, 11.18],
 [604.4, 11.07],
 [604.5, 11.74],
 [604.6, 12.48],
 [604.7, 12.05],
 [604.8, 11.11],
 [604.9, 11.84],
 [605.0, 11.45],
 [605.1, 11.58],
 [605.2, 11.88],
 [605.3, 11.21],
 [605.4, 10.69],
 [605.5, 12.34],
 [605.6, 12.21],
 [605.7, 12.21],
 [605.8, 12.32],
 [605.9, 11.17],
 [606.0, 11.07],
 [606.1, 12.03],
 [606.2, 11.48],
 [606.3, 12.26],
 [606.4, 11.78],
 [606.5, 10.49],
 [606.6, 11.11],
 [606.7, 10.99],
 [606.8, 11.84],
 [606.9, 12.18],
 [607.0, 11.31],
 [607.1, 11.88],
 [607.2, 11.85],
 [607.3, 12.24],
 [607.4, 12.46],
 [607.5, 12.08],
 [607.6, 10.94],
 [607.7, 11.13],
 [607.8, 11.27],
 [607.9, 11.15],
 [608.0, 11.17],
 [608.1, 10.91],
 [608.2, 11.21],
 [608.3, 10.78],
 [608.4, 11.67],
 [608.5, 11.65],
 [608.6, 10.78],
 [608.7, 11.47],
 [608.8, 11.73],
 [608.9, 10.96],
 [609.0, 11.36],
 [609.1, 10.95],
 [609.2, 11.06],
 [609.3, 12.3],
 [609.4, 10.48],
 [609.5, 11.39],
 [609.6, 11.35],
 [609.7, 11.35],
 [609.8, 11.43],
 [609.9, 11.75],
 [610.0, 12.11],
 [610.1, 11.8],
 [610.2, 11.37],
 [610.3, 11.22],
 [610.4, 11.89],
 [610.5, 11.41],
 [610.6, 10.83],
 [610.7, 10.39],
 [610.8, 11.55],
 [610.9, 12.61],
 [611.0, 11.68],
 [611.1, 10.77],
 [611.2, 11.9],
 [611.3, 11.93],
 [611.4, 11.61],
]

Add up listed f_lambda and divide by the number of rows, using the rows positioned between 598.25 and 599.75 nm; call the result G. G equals 11.1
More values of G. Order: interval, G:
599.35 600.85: 10.8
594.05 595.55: 10.9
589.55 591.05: 10.4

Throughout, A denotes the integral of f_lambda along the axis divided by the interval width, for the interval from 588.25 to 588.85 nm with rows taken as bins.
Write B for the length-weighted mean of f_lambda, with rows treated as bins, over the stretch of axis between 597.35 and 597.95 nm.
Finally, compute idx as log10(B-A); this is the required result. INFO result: 0.0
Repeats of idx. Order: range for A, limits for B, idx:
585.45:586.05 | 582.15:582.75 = -0.1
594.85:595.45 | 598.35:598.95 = -0.4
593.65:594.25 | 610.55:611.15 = -0.6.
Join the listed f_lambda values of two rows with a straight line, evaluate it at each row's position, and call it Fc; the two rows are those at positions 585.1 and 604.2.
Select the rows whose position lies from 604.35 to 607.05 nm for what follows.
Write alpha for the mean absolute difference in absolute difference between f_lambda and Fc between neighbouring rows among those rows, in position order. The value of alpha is 0.30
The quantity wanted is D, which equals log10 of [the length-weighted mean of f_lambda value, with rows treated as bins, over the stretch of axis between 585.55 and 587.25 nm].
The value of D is 1.05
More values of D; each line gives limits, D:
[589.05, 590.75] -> 0.99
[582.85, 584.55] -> 1.06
